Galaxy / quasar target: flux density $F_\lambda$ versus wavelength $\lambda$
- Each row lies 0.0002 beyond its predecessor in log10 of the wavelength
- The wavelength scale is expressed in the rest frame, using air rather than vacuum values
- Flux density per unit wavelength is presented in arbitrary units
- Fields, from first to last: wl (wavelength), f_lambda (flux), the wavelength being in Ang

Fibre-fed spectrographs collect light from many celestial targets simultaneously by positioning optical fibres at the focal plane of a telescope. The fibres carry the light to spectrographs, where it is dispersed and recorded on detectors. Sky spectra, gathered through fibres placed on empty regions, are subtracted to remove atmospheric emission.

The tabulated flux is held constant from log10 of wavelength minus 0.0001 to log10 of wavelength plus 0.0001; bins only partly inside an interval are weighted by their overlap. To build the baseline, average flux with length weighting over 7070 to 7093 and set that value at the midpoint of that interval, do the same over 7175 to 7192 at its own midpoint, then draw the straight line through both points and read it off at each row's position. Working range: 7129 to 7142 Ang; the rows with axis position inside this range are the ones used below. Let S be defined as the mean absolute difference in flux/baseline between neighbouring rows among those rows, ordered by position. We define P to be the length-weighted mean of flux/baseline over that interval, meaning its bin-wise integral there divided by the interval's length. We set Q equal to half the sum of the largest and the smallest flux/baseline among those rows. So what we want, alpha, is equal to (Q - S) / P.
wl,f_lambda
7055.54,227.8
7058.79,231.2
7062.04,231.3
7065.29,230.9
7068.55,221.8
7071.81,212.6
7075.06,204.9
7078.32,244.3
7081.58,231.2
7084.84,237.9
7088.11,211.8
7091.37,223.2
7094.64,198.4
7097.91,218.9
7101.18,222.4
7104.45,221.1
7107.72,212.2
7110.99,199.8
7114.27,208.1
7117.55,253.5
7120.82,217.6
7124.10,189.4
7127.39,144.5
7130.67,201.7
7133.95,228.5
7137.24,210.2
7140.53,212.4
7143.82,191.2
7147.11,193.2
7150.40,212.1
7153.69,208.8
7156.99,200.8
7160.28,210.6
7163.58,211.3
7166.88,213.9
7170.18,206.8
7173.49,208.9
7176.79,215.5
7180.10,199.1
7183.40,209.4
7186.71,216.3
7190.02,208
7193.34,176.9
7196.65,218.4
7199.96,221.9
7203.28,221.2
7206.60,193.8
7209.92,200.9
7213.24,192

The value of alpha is 0.933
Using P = 0.987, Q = 0.99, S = 0.07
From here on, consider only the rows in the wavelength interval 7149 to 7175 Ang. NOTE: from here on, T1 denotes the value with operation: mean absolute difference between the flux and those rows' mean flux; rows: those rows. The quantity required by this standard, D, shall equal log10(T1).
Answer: 0.45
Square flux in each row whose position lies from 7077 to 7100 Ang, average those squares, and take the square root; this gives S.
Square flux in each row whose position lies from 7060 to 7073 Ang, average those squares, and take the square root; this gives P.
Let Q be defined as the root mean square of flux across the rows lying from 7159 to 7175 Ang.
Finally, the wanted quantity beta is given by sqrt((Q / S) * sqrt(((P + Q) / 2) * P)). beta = 14.4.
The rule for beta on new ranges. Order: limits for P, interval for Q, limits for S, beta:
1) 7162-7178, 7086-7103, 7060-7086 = 14.2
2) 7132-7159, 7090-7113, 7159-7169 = 14.5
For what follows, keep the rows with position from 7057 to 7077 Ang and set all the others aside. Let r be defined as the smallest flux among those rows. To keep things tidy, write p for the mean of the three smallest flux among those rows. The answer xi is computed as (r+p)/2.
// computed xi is 209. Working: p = 213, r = 204.9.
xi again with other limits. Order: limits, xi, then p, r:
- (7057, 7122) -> 200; 201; 198.4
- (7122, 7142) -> 162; 179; 144.5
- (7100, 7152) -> 160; 175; 144.5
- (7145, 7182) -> 195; 198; 193.2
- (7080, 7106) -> 204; 210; 198.4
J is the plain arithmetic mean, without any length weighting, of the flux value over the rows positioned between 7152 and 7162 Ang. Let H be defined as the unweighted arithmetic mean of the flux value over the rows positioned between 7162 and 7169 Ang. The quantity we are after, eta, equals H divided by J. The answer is 1.03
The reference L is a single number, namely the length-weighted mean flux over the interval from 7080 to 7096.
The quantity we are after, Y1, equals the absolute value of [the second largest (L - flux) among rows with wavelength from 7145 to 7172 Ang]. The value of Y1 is 20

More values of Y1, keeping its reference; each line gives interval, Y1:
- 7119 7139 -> 31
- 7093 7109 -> 9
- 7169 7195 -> 22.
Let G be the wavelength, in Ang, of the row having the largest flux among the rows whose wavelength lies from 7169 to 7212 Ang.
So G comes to 7199.96 Ang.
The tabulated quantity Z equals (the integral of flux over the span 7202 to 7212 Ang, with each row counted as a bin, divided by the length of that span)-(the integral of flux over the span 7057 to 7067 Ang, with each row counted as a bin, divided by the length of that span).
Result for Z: -27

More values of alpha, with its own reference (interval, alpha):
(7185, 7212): 0.881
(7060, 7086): 0.940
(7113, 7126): 0.858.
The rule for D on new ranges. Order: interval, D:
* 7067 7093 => 1.03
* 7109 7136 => 1.33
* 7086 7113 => 0.90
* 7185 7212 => 1.10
